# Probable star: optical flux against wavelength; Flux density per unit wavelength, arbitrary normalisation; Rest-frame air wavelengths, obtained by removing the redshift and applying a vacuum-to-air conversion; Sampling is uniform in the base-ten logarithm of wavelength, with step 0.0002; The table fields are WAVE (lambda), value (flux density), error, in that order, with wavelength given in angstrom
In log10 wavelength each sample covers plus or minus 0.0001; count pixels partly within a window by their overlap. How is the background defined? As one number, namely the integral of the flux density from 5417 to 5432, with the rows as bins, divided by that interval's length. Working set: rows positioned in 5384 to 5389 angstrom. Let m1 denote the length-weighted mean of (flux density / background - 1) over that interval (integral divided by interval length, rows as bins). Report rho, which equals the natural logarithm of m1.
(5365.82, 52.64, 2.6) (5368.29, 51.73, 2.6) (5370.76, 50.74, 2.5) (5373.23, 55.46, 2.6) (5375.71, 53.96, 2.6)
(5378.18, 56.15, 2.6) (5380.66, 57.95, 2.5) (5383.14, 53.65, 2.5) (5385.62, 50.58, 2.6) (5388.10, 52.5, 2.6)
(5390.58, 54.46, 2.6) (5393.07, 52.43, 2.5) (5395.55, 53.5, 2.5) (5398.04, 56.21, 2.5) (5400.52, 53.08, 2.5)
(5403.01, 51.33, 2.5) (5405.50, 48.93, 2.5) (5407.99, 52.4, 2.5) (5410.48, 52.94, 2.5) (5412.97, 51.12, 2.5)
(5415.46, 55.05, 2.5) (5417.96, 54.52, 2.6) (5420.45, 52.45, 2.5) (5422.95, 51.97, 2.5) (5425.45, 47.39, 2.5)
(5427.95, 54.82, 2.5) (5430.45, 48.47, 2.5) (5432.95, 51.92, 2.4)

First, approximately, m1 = 0.002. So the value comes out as -6.5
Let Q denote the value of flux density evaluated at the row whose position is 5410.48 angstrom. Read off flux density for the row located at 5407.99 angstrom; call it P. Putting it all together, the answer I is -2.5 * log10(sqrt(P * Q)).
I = -4.30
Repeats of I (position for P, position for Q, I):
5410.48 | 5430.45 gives -4.26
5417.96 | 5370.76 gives -4.30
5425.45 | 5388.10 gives -4.24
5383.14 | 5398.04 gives -4.35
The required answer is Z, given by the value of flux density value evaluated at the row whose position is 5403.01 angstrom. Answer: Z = 51.33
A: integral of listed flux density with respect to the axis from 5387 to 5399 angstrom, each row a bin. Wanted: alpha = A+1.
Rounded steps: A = 645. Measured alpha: 646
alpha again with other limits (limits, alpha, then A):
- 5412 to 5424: 638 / 637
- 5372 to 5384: 667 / 666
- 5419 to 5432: 665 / 664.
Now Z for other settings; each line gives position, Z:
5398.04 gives 56.21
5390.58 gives 54.46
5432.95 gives 51.92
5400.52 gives 53.08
